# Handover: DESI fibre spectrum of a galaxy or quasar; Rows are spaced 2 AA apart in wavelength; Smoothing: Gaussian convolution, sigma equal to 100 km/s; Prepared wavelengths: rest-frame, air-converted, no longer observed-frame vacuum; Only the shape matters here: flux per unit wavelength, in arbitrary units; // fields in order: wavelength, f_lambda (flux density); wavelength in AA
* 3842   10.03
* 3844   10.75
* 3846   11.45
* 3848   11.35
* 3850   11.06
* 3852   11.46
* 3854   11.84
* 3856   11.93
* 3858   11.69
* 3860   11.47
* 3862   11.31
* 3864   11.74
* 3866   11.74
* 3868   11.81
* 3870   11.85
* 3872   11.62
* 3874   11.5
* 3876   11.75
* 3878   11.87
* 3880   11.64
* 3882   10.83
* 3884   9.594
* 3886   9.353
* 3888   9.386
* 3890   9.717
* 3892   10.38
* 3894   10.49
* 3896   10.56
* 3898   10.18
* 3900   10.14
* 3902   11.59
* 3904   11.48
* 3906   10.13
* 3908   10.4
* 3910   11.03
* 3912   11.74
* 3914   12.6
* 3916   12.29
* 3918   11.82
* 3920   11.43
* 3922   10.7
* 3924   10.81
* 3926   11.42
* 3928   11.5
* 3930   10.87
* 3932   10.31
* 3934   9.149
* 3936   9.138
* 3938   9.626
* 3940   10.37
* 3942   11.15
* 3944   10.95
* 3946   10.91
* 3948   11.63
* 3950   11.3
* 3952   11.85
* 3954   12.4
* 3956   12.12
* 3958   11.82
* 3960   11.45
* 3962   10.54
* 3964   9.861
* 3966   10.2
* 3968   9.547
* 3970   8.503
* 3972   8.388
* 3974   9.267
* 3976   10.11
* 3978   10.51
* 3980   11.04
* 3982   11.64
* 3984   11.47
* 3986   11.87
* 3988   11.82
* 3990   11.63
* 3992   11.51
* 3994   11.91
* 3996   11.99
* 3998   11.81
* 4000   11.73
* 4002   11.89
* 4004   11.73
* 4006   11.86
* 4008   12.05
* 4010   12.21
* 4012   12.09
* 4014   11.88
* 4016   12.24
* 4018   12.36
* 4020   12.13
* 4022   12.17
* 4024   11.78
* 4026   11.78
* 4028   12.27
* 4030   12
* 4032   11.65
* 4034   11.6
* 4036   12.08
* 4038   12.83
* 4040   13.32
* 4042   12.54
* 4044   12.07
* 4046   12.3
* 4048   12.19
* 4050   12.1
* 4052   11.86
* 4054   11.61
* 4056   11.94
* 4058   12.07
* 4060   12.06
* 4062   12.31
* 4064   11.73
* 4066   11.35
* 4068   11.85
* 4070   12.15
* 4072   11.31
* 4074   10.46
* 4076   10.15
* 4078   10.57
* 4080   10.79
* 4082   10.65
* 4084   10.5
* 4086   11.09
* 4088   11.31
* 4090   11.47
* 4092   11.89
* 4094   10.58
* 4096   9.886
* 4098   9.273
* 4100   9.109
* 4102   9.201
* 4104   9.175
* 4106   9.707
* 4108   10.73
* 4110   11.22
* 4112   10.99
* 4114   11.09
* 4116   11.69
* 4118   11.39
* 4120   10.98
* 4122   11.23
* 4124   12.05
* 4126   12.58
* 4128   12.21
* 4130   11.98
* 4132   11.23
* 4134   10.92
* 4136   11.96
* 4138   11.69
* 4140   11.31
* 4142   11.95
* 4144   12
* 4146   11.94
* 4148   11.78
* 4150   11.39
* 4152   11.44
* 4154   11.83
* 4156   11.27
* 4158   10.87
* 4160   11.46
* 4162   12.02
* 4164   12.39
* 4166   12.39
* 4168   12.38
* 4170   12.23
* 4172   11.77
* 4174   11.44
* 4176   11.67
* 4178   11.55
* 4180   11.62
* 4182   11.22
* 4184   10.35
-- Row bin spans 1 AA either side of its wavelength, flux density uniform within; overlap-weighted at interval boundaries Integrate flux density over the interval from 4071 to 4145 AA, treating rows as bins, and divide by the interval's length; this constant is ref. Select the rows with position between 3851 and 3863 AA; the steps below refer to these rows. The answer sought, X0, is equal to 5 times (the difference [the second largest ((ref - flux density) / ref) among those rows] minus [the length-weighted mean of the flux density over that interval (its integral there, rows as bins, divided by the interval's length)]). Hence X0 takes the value -58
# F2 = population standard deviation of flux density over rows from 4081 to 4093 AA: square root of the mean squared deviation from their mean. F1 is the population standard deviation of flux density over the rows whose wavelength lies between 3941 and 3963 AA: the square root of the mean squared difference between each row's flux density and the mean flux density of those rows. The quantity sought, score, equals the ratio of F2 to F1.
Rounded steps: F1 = 0.5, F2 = 0.47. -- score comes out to 0.9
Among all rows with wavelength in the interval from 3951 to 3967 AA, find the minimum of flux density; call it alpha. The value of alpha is 9.861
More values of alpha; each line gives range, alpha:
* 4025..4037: 11.6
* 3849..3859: 11.06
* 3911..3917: 11.74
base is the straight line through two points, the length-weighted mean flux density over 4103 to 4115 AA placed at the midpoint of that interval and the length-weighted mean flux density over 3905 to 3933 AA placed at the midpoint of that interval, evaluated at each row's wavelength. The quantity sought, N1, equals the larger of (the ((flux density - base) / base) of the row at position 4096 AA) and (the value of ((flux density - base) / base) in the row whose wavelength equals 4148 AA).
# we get 0.14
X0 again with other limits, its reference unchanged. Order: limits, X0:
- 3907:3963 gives -55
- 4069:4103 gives -52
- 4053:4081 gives -57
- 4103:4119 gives -53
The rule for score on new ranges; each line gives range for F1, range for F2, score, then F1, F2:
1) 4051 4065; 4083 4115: 4.1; 0.2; 0.90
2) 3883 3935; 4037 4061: 0.5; 0.9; 0.44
